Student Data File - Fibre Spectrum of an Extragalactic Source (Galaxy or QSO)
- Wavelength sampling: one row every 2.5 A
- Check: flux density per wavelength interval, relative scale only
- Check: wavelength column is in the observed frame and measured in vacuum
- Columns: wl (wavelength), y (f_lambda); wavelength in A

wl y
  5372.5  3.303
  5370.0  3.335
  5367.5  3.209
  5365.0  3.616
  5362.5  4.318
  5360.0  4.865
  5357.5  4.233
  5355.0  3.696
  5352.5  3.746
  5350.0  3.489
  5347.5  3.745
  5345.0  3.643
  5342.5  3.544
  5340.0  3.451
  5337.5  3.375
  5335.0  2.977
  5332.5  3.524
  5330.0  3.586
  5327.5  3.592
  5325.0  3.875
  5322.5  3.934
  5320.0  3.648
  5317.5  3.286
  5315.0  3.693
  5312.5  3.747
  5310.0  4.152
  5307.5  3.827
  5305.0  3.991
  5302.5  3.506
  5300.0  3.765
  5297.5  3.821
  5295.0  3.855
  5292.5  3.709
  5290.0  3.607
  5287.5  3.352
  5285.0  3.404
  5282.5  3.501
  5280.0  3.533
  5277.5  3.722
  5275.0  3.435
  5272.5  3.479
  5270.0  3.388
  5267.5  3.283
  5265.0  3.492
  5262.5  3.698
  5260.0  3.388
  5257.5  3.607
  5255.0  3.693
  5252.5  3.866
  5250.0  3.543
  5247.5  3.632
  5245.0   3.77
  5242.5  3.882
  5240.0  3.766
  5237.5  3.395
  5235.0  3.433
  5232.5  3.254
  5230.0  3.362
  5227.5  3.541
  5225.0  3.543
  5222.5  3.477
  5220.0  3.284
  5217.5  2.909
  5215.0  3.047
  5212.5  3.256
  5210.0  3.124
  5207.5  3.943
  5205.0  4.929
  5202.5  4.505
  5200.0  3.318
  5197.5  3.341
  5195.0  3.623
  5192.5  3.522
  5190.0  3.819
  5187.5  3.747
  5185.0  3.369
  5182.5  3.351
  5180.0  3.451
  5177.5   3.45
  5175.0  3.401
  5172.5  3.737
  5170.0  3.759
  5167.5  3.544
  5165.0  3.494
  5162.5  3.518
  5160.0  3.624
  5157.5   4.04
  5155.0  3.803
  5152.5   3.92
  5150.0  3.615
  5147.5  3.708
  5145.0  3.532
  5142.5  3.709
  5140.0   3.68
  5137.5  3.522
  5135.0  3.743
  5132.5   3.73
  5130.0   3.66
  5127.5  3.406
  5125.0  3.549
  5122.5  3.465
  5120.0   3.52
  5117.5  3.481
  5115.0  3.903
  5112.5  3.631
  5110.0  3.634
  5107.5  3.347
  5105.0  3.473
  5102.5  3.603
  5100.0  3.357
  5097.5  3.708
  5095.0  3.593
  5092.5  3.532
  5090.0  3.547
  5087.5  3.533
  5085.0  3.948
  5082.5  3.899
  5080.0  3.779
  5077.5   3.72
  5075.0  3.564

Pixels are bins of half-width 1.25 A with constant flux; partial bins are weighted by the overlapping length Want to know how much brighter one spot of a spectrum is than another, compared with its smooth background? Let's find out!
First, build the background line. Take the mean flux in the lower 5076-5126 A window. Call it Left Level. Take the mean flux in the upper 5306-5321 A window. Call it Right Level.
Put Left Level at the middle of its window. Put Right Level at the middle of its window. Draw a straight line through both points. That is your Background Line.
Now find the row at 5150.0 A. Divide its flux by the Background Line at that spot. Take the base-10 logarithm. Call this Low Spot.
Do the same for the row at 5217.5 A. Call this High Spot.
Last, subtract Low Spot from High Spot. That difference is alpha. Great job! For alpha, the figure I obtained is -0.10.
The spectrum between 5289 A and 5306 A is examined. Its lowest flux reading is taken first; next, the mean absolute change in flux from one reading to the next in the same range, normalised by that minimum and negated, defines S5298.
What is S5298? -0.051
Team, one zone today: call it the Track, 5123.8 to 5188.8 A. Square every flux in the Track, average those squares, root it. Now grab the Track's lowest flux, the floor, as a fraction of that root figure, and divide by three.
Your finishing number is 0.308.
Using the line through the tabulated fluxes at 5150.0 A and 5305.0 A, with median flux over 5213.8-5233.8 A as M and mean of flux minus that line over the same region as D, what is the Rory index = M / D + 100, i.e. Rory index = 93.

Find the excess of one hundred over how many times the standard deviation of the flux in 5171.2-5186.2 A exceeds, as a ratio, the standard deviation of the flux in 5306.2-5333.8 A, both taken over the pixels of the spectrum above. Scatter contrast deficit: 99.4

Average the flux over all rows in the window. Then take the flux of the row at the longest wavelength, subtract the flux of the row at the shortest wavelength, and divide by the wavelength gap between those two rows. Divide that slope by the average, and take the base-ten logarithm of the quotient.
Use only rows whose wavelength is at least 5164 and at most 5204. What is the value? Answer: -2.1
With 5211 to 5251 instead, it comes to -2.7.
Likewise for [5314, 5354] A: -3.4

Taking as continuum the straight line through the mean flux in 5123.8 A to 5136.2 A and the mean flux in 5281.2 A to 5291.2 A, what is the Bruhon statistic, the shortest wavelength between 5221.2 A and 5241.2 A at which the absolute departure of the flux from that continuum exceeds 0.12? 5230.0 A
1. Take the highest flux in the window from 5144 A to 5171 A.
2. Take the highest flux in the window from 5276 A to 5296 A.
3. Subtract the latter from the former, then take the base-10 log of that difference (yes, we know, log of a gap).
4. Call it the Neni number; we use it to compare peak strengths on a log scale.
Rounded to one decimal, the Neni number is -0.7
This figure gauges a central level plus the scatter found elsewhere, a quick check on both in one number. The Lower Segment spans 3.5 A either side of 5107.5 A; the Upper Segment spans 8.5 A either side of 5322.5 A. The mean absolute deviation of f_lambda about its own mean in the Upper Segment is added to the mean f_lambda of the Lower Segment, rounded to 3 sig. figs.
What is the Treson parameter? 3.63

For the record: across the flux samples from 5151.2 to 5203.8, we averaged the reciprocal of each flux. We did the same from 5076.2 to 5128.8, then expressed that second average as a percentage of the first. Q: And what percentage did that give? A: 101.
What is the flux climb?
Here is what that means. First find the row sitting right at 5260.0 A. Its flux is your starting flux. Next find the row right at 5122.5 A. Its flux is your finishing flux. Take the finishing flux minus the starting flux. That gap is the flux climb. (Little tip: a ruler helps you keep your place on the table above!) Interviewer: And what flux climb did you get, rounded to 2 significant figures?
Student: 0.077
